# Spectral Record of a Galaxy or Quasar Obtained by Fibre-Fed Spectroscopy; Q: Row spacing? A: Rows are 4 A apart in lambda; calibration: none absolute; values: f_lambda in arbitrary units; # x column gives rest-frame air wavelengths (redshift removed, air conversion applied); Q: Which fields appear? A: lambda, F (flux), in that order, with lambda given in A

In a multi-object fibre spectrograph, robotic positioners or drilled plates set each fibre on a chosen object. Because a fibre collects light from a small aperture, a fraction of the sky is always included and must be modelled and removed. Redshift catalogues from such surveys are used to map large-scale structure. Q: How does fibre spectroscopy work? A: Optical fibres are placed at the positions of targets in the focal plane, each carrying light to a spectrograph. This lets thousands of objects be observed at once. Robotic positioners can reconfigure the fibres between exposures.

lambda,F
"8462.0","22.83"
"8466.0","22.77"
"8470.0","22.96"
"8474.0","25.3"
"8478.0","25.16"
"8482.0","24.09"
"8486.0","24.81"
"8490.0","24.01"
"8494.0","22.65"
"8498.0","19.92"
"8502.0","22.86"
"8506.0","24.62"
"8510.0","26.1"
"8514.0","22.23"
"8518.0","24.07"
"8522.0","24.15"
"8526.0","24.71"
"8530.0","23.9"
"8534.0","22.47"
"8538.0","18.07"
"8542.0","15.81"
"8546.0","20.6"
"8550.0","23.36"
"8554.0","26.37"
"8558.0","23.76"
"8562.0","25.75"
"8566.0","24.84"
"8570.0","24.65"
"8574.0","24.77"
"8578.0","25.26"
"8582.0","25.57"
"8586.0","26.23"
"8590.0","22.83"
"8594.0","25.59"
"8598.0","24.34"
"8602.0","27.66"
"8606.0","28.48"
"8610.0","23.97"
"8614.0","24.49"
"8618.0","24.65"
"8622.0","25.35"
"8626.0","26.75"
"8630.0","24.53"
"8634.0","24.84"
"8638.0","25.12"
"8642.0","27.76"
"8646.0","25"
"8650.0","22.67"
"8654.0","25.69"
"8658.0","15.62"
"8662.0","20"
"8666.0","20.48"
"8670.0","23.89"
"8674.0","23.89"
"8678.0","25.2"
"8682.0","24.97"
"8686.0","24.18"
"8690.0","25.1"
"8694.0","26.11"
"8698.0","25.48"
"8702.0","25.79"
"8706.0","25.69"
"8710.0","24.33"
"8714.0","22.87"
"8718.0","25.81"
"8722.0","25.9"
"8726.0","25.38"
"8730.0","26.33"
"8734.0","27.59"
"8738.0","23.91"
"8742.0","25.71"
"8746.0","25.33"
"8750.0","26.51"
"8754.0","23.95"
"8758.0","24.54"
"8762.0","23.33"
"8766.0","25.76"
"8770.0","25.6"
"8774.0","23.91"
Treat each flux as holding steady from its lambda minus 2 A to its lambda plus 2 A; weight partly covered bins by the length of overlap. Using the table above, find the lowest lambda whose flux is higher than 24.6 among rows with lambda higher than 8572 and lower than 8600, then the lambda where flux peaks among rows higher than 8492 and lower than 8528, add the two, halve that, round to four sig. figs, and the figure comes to 8542 A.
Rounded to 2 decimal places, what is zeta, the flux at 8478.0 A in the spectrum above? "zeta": 25.16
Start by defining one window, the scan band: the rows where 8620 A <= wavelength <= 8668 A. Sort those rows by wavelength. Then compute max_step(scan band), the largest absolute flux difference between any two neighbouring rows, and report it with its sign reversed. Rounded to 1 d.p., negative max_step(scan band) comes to -10.1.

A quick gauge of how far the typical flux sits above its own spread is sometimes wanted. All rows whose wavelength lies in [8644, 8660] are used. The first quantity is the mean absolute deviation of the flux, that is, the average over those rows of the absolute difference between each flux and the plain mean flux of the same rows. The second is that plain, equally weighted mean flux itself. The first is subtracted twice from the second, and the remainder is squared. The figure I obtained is 244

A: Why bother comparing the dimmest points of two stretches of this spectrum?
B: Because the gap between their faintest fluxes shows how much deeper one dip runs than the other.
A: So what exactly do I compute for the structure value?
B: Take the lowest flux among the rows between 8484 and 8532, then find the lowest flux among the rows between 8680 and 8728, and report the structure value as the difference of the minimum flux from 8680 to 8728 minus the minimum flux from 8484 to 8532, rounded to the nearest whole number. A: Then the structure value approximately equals 3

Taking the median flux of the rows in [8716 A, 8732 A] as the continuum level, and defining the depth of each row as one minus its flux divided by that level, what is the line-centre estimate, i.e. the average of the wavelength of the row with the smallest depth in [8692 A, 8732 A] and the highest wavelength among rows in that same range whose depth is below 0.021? 8730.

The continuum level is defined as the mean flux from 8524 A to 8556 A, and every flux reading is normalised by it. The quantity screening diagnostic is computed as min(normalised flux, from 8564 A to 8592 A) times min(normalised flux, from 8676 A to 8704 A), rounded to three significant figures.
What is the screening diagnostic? 1.15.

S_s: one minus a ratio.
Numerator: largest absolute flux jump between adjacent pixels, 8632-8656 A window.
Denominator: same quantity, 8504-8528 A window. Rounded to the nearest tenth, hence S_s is 0.2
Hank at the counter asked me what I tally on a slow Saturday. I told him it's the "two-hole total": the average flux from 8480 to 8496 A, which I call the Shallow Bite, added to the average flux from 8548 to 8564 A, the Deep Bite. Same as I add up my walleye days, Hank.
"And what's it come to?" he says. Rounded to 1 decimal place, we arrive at 48.7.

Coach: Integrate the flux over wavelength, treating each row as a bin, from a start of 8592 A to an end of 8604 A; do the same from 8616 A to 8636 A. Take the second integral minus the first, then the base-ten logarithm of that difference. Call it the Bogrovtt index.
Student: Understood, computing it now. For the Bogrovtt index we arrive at 2.29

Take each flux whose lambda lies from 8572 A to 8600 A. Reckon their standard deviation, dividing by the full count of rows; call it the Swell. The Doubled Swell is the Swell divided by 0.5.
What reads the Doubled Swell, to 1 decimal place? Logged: 2.1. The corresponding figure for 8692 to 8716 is 2.2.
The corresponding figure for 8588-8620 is 3.6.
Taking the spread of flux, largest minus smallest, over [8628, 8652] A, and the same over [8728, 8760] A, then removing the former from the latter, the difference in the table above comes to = -1.4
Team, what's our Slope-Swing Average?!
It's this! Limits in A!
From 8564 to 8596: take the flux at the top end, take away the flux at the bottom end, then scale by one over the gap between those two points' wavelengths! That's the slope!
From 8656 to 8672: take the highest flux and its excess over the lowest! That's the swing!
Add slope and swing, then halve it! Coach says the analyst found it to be 4.1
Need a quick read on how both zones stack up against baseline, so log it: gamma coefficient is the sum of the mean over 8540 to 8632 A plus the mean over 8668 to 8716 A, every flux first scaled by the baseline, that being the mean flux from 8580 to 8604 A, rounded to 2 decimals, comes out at 1.95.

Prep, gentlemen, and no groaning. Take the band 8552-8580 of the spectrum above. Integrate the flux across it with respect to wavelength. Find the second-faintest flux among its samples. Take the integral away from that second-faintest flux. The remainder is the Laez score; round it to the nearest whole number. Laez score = -677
